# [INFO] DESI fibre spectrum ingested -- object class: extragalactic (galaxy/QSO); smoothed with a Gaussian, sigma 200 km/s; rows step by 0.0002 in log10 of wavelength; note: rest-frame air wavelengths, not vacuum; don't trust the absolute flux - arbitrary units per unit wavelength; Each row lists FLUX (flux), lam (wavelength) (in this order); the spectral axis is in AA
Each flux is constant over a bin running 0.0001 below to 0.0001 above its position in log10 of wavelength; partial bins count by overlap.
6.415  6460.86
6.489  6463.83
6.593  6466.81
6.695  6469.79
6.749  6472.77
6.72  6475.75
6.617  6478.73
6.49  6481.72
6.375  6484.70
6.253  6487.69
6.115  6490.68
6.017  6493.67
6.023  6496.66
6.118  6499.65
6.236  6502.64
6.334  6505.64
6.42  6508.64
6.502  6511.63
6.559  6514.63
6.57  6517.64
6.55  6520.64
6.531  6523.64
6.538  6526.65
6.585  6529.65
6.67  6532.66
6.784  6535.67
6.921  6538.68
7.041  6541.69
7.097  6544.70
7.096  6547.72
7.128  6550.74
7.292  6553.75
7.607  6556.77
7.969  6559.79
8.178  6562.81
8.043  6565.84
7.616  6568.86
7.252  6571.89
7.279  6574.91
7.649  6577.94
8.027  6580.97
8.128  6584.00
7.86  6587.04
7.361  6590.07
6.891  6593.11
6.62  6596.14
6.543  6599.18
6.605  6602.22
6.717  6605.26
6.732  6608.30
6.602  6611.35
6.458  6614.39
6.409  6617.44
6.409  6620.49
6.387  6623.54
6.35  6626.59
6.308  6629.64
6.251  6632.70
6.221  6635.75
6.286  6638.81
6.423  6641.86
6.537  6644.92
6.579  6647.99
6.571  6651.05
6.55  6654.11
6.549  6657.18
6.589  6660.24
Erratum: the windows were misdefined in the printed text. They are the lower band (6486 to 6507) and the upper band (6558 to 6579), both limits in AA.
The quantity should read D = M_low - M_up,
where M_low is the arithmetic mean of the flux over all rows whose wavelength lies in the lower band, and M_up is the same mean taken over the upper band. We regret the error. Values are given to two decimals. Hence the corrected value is -1.56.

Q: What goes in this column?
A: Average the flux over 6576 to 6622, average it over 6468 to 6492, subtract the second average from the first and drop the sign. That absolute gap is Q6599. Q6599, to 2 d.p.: 0.50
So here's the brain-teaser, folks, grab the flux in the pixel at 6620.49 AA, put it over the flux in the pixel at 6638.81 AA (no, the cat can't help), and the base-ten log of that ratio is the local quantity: 0.01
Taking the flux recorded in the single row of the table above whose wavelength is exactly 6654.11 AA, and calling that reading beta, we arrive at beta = 6.55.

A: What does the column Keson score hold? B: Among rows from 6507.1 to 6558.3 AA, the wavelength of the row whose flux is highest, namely 6556.77 AA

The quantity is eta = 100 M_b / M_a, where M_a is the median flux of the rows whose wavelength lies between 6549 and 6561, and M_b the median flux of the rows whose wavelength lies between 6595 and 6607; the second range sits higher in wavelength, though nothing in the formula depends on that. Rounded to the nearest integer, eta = 89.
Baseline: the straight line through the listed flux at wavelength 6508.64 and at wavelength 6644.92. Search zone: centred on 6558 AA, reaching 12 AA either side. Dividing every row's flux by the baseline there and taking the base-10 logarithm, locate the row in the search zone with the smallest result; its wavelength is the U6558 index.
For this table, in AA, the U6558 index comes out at 6547.72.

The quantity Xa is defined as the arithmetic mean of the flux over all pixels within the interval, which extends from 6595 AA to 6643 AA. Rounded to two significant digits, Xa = 6.5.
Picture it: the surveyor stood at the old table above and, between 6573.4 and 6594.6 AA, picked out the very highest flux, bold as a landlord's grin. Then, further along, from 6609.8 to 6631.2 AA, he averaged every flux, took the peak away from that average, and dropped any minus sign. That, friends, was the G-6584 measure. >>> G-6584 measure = 1.7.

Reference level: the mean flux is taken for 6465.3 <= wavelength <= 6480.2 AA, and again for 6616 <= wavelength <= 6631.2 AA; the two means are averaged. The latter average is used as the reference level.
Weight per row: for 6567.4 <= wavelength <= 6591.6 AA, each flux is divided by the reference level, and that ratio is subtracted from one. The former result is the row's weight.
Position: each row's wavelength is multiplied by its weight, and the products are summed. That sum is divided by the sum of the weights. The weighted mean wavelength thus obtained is 6580.2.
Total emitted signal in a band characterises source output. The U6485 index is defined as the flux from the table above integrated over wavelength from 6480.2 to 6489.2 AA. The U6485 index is 57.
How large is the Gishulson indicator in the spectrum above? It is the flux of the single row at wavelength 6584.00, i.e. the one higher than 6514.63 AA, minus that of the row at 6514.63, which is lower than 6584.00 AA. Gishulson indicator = 1.6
